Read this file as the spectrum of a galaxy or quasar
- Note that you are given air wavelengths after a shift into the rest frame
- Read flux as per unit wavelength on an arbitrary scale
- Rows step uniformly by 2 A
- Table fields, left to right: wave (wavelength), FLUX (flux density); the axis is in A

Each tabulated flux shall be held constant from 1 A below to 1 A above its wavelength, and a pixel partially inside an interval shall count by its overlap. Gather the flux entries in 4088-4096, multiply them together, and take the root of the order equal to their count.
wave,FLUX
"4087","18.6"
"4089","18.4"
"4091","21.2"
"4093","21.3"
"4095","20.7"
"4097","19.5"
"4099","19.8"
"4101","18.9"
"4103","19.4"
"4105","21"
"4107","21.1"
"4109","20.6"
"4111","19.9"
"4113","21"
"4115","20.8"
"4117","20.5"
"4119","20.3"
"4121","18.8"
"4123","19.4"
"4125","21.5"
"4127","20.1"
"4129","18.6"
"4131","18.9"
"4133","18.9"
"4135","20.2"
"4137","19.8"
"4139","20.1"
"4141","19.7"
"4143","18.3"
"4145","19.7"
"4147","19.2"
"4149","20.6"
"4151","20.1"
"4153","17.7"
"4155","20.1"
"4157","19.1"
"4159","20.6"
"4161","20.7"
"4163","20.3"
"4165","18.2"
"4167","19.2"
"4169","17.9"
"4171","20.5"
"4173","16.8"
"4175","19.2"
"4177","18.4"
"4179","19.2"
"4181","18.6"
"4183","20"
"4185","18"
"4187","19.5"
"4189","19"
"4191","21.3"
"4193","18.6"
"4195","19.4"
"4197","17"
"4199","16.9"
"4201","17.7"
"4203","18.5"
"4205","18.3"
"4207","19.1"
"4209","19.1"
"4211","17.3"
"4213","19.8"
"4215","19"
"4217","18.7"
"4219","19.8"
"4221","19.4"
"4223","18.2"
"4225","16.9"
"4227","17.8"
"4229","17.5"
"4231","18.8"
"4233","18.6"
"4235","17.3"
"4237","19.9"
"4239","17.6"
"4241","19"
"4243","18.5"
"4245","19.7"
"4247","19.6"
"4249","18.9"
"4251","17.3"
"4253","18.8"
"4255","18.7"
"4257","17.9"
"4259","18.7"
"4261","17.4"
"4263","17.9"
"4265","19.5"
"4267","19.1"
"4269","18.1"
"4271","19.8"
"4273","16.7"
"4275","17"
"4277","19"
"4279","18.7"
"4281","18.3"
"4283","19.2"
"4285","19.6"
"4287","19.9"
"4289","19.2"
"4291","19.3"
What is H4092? 20.4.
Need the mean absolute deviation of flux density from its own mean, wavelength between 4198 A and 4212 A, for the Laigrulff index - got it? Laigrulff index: 0.71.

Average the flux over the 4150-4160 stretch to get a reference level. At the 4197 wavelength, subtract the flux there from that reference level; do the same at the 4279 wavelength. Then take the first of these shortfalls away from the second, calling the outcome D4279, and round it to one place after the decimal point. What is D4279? -1.7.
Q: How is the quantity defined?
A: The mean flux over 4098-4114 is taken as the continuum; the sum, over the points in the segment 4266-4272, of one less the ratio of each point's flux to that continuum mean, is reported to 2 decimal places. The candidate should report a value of 0.18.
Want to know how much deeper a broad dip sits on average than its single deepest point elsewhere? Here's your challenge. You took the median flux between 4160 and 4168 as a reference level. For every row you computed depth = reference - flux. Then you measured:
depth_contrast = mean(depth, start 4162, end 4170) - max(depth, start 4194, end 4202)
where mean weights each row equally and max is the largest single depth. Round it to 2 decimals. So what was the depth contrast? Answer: -2.00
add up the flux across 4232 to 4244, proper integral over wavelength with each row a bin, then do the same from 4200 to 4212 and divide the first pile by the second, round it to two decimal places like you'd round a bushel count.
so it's 1.01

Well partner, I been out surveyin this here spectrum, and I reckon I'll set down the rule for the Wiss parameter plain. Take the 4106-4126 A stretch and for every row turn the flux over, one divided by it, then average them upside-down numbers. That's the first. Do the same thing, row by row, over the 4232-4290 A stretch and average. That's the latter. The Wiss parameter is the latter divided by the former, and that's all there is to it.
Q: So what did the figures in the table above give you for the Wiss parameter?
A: 1.096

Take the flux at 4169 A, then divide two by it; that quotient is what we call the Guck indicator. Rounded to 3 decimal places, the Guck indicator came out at 0.112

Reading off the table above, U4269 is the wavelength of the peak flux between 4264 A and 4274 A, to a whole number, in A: 4271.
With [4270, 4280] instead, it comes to 4271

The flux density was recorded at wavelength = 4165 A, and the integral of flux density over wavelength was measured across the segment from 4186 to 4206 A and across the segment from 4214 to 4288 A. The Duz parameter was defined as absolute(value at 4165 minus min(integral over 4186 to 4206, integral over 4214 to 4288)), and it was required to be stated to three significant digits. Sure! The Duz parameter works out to 354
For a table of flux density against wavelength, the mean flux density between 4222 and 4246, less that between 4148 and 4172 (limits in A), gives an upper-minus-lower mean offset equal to -1.3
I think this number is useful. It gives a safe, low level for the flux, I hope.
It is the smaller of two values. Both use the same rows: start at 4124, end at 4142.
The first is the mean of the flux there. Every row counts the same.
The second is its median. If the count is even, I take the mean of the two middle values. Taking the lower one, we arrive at 19.8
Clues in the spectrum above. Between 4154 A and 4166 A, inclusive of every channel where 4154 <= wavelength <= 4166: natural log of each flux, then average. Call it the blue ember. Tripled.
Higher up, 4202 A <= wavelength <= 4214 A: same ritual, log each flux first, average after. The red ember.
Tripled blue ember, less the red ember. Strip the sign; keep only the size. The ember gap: 6.03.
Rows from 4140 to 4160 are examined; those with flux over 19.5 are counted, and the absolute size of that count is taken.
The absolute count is 6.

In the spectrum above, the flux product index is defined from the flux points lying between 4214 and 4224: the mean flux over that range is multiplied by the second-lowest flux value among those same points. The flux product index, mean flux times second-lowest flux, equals 356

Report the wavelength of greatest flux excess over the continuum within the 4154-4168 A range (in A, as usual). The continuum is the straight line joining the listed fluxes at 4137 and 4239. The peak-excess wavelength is 4161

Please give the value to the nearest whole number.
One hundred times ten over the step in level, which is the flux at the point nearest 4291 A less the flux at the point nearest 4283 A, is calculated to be 10000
